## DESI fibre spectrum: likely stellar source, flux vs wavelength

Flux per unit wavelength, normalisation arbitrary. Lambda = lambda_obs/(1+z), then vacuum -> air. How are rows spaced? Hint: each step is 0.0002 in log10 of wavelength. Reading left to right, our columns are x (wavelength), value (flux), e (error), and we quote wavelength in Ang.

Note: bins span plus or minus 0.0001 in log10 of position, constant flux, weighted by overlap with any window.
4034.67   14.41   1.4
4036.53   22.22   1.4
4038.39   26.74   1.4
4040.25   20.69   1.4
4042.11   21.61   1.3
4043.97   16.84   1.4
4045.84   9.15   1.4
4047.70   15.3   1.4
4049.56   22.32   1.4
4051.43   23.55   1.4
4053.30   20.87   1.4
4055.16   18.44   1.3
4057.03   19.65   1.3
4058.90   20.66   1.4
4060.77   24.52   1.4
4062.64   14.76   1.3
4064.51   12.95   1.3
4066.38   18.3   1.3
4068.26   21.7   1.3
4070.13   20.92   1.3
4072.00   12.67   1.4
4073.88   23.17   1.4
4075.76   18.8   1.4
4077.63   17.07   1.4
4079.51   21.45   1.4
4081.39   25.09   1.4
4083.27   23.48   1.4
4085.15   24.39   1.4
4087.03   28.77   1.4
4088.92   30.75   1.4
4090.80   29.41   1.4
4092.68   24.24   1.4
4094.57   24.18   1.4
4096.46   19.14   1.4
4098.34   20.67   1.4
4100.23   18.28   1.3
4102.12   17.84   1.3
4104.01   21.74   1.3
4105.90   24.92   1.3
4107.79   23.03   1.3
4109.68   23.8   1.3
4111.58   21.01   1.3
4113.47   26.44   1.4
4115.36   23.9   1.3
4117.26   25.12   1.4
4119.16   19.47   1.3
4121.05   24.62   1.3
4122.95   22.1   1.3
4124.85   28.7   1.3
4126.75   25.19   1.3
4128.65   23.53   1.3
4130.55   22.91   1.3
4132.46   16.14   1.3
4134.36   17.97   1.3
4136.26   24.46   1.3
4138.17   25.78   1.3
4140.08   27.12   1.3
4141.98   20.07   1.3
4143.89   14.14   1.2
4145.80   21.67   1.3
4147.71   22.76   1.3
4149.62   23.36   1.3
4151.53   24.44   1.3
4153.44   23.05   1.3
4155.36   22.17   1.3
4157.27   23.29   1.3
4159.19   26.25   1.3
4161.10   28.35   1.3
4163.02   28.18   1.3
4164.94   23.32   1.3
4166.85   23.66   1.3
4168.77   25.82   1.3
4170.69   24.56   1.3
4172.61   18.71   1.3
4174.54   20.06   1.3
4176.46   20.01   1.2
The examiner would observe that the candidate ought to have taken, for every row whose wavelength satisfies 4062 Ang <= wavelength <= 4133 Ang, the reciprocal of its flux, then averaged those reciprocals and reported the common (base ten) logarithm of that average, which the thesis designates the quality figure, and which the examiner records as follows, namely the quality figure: -1.33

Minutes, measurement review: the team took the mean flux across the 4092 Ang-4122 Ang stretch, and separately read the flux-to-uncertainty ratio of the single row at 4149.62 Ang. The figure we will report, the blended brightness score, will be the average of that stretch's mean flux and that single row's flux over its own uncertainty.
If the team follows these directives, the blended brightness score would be 20.2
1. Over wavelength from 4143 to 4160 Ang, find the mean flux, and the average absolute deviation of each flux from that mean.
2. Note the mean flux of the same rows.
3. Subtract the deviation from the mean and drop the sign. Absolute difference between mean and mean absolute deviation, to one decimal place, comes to 20.3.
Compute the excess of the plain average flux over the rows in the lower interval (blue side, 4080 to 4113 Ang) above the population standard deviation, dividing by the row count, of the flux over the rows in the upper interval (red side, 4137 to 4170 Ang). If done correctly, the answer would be 20.3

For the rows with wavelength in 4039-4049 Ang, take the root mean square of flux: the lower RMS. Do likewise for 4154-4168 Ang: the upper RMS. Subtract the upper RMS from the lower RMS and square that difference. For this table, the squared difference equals 61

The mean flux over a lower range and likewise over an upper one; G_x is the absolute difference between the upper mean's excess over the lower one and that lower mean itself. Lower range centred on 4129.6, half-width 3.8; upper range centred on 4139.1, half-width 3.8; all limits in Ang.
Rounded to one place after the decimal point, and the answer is 19.5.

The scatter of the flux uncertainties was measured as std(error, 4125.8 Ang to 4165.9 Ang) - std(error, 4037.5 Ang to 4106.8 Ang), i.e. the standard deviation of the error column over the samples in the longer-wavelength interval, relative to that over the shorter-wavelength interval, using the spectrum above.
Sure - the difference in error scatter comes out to -0.026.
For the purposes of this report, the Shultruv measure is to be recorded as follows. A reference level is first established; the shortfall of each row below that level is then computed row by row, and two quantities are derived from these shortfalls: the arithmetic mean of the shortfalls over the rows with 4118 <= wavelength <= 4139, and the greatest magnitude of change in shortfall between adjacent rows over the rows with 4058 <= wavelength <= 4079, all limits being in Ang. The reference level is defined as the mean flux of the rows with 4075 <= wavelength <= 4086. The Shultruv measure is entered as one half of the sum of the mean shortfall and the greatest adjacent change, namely 4.7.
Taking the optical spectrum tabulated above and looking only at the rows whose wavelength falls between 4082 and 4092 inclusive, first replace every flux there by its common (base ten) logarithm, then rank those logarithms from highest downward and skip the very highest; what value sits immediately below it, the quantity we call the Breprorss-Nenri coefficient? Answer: 1.47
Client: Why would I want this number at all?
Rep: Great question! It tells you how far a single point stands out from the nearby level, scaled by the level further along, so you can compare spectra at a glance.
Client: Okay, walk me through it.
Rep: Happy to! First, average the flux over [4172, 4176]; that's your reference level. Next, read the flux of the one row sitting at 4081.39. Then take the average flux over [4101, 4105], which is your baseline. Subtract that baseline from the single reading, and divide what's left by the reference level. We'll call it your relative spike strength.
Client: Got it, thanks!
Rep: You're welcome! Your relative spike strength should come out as 0.27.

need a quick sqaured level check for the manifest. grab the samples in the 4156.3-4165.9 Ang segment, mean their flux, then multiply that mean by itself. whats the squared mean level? 670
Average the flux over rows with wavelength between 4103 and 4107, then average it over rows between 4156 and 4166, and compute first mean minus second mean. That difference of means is -2.5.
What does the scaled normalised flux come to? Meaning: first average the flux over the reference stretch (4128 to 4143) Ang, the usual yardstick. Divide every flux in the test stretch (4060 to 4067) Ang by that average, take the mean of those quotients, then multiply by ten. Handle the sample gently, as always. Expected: 7.9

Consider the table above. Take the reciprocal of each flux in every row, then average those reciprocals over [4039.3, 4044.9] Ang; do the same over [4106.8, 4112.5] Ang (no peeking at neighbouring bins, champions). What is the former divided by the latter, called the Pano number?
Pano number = 1.16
